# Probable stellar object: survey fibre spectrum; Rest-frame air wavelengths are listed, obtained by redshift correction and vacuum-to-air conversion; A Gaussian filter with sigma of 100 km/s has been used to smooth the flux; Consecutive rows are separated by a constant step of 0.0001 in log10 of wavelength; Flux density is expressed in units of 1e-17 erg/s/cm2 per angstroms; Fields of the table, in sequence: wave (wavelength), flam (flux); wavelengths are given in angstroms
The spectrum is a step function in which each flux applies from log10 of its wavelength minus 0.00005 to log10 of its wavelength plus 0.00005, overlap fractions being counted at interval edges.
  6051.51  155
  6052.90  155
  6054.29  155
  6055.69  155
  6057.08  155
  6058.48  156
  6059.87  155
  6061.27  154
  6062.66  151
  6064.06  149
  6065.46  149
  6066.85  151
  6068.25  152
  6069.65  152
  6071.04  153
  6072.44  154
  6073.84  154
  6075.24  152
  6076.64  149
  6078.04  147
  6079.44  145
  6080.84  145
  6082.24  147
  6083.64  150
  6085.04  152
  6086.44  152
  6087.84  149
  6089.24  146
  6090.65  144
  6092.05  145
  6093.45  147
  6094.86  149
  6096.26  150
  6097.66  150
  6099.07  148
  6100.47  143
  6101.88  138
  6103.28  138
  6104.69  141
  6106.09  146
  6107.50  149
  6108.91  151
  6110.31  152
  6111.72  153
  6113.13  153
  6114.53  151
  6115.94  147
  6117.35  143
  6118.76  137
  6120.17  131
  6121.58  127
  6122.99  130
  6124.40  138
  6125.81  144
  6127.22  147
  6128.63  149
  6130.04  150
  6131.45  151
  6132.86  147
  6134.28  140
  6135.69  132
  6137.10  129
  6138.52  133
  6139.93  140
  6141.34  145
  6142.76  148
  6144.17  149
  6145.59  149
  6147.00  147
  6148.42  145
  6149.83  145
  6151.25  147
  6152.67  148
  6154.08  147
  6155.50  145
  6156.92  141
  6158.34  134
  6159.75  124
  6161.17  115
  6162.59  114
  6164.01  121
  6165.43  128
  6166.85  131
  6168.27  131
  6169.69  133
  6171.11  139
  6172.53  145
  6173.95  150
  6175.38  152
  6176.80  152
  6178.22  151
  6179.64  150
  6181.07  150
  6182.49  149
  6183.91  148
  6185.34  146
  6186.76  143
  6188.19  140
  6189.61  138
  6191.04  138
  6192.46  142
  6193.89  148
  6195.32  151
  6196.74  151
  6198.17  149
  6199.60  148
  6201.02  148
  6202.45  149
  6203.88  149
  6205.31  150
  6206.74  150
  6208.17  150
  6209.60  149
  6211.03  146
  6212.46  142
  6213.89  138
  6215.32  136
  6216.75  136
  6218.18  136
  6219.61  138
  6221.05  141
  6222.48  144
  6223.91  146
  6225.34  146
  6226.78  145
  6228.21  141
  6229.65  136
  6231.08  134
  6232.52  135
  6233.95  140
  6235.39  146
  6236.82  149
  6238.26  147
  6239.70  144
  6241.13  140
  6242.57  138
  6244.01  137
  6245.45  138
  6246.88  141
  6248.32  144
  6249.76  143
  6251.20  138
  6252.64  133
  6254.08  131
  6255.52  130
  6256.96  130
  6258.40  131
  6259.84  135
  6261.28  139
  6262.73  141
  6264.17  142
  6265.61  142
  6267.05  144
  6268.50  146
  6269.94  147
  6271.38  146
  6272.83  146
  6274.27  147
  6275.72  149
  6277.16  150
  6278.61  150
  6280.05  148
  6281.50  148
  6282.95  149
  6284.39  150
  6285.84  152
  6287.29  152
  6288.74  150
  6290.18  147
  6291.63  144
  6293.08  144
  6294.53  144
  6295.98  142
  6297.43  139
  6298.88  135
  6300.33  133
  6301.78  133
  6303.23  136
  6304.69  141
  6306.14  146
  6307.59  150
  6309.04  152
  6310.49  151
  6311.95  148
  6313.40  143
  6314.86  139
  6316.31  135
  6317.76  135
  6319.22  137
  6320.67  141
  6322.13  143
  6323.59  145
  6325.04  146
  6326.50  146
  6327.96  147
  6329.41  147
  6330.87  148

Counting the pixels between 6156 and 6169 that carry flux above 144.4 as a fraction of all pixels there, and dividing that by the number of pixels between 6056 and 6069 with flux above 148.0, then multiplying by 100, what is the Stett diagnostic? 0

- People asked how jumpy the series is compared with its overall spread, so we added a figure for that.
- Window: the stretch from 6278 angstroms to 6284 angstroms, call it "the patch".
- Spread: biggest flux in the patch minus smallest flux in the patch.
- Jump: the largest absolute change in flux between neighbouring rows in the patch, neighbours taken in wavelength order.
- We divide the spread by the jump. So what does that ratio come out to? 1.0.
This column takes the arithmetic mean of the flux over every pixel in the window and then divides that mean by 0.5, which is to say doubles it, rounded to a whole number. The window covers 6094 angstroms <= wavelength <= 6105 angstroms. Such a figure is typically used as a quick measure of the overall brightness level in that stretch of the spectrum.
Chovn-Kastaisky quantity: 289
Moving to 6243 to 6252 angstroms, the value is 280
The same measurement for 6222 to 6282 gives 283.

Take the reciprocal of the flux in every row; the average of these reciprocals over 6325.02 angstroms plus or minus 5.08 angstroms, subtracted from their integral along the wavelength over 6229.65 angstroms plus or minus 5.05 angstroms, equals 0.065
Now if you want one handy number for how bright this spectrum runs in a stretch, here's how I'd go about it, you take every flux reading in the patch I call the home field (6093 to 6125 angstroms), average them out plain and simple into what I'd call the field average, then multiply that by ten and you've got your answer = 1440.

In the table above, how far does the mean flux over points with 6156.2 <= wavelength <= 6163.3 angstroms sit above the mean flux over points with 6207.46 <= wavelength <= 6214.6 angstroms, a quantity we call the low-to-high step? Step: -19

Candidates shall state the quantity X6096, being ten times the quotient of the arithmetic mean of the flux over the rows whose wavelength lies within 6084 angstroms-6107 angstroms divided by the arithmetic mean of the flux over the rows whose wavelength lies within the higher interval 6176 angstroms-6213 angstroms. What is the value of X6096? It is 9.9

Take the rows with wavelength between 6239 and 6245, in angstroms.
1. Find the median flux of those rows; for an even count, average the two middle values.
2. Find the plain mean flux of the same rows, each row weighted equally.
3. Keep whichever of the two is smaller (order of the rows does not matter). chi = 139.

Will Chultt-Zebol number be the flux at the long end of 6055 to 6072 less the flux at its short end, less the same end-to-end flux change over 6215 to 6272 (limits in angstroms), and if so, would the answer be -12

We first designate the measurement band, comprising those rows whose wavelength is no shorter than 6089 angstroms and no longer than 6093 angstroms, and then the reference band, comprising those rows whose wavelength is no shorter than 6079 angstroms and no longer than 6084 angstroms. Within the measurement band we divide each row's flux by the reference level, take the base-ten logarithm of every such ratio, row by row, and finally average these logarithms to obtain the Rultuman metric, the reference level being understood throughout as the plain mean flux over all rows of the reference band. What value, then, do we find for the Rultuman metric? -0.005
